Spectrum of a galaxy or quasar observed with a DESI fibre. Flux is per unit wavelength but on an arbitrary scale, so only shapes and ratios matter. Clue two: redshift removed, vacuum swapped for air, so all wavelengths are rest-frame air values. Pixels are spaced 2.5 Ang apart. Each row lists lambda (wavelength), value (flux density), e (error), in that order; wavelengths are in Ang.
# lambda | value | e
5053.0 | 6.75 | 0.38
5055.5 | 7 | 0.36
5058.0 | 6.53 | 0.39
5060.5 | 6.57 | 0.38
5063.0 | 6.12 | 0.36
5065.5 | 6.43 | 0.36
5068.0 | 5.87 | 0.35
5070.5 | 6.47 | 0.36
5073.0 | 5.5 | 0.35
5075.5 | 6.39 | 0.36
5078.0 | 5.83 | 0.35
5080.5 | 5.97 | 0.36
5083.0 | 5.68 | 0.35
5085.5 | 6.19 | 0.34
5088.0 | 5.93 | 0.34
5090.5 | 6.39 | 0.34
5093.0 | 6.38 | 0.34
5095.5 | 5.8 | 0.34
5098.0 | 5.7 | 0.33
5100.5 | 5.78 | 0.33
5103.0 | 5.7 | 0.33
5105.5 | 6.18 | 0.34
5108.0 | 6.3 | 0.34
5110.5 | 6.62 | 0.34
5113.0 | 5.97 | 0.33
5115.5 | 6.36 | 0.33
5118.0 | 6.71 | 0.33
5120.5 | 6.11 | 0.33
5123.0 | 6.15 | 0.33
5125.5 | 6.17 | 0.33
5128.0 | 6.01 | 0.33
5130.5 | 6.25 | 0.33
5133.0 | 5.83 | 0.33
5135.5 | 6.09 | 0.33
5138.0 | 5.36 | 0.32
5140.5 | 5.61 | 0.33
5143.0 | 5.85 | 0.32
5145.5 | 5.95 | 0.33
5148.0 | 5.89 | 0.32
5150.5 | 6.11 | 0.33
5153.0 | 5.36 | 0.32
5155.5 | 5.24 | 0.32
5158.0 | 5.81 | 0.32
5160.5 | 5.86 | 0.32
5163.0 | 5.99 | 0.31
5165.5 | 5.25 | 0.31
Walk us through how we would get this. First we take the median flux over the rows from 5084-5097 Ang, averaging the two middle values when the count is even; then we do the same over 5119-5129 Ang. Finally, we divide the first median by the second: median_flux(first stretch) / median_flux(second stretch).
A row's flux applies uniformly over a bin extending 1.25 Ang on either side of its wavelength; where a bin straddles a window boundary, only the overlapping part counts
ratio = 1.01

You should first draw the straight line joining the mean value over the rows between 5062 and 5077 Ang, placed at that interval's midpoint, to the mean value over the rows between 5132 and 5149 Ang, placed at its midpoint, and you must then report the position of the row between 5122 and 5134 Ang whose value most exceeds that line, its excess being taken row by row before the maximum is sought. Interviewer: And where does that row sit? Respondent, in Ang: 5130.5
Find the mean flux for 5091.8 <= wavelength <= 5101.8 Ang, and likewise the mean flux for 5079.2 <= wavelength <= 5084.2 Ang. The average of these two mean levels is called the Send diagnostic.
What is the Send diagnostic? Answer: 5.87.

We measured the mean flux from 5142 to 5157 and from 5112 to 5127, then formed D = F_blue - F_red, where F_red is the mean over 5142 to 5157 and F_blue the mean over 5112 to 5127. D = 0.51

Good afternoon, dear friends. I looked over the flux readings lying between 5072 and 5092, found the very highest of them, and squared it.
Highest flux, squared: 41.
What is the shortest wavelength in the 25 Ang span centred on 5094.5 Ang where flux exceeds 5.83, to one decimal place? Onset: 5085.5 Ang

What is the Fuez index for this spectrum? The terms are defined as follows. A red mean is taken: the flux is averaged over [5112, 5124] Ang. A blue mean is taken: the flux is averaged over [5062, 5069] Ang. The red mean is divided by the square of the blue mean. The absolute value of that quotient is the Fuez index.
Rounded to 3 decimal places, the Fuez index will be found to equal 0.166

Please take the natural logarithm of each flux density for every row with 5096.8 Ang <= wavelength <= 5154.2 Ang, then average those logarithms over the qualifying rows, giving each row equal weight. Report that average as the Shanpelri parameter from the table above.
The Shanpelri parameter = 1.79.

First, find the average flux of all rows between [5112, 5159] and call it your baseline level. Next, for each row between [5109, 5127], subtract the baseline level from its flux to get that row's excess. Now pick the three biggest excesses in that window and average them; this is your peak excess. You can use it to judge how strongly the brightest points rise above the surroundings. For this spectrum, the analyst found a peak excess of 0.62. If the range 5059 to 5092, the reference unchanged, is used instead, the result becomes 0.55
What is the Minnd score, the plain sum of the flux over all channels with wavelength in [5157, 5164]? 17.7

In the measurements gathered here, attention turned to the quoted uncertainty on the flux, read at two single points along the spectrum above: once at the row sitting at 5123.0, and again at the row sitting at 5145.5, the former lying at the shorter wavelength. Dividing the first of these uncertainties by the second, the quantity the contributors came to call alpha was 1.00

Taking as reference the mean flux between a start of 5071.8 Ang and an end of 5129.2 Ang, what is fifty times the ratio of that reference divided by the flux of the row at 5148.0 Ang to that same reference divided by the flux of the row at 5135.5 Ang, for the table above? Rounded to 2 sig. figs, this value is 52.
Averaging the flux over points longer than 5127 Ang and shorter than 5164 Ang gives 5.81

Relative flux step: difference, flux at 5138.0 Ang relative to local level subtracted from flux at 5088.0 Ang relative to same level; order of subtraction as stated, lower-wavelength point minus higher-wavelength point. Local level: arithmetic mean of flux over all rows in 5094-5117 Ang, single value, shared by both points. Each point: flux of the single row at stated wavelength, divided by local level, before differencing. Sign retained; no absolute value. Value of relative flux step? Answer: 0.09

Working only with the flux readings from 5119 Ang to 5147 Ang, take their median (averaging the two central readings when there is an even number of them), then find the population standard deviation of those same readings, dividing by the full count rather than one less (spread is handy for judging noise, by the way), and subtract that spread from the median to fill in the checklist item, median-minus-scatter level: 5.76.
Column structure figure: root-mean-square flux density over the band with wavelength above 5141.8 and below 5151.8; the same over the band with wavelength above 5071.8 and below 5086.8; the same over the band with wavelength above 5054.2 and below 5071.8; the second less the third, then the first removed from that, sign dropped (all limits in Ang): 6.45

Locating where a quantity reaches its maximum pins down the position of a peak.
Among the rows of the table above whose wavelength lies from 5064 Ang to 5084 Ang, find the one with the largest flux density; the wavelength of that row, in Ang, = 5070.5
